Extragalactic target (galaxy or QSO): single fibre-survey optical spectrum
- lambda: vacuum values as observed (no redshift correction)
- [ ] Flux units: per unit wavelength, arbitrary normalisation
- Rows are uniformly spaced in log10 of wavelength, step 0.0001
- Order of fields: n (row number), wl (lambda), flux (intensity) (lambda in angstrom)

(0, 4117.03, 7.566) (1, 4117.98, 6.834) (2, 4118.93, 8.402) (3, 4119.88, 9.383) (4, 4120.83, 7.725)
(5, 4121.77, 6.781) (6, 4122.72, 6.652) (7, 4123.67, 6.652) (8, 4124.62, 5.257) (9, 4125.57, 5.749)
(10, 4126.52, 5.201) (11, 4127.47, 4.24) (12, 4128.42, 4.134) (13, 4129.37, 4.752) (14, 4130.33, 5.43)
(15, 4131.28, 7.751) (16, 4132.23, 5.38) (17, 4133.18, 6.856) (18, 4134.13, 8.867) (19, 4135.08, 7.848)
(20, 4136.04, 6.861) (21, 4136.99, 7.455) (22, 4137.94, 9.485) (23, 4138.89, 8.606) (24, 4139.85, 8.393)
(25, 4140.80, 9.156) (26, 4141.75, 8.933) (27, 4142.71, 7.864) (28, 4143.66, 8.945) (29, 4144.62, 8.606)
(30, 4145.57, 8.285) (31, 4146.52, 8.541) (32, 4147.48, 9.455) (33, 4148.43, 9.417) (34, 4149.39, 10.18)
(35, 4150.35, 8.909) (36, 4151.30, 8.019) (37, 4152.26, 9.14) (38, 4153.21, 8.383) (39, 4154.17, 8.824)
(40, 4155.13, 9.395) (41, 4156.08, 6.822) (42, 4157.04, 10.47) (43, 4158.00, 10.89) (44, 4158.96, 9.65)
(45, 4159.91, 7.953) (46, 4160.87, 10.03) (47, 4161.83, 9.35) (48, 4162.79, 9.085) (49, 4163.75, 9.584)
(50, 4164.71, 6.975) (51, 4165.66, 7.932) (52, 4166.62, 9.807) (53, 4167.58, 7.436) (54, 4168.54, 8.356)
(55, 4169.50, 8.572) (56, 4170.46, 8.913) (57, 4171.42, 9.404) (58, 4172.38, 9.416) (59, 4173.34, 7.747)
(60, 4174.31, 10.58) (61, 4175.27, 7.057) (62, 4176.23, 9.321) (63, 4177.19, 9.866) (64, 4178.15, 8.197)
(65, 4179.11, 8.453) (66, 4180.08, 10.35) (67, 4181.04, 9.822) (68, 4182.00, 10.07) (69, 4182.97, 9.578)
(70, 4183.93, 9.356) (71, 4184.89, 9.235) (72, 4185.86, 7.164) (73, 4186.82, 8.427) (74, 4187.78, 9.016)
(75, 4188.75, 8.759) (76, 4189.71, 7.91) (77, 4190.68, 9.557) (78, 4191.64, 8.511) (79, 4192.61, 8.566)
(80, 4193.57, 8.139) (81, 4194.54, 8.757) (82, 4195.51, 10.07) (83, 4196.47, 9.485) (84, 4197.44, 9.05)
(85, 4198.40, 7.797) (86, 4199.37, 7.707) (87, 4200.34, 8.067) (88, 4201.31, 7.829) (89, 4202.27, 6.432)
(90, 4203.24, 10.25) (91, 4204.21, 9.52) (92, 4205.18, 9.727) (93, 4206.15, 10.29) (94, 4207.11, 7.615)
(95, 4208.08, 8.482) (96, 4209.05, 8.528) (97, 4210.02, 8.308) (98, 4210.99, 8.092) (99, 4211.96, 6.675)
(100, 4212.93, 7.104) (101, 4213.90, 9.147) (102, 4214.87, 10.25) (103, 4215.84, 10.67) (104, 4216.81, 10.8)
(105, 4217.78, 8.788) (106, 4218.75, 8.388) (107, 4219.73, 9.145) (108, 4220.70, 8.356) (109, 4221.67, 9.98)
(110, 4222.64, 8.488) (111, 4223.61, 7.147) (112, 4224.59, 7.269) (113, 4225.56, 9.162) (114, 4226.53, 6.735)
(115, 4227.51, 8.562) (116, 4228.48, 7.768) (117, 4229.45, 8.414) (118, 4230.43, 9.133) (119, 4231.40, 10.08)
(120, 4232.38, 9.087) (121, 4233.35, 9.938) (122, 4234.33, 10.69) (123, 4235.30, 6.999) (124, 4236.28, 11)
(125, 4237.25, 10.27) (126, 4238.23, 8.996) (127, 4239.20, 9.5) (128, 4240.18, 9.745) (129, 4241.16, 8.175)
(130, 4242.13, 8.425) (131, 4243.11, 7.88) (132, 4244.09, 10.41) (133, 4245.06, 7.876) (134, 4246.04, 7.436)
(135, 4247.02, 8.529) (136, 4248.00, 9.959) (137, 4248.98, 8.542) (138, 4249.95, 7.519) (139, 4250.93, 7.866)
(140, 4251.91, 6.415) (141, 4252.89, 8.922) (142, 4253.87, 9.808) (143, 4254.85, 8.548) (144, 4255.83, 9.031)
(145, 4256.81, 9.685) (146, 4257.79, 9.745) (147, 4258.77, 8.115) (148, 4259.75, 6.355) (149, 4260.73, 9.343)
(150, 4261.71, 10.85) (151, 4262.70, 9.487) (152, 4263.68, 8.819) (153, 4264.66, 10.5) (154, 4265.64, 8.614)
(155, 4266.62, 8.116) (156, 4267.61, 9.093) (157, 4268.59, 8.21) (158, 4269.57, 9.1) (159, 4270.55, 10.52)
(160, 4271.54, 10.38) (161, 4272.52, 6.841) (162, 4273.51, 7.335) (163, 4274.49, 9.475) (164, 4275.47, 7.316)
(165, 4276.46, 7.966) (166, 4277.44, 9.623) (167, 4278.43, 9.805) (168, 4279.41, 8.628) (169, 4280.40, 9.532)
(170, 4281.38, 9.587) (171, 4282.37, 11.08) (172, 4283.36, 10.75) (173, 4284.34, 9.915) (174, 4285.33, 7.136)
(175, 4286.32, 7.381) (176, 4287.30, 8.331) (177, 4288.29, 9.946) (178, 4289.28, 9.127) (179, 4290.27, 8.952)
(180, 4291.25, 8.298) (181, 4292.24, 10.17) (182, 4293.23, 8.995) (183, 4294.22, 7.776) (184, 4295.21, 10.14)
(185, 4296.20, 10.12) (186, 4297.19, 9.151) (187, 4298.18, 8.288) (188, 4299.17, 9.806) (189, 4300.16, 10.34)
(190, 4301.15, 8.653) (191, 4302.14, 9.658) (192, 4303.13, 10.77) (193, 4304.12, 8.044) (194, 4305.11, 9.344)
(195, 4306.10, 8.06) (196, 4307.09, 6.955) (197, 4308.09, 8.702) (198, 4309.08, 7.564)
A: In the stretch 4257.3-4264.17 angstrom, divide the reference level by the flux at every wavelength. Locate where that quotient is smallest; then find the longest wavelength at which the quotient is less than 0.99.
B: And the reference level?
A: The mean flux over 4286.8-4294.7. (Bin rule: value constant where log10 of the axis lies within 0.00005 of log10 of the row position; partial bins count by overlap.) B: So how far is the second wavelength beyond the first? 1.0 angstrom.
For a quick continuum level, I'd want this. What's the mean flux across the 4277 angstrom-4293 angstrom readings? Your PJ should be 9.3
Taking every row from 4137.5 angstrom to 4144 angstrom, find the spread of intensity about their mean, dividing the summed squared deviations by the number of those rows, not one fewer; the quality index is 0.49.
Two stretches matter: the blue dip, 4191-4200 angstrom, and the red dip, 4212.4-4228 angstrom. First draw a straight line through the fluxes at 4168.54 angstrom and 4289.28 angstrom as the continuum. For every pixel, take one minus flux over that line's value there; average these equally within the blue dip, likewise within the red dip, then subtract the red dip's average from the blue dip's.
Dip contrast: -0.01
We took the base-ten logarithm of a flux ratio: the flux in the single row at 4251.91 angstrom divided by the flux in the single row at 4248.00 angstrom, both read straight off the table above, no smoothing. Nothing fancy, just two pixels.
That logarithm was -0.19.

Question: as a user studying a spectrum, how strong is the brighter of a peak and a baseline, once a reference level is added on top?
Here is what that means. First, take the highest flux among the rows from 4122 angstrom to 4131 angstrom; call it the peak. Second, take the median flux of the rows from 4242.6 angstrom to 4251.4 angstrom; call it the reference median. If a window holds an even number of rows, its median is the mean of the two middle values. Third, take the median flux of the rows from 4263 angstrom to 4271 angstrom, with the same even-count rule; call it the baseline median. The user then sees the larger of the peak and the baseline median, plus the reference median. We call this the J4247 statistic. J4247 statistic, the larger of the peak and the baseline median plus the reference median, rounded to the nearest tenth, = 16.8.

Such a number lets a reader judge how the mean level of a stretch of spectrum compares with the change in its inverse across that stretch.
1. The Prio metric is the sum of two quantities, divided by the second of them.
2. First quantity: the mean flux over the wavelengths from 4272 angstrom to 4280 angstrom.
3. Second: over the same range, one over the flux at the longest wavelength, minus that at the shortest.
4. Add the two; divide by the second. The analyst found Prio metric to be -276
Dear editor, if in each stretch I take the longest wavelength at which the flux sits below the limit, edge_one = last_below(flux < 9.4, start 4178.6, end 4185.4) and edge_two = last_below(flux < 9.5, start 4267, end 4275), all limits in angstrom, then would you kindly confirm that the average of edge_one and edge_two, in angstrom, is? 4229.7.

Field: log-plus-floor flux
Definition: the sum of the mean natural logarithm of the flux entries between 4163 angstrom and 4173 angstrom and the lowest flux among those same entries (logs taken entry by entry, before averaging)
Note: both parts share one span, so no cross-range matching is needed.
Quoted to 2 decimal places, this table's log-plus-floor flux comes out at 9.13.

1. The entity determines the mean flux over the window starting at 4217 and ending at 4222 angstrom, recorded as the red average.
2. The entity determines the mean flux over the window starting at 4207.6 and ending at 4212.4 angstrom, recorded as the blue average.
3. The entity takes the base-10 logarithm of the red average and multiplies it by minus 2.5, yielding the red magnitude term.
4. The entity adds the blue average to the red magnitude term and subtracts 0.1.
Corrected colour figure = 5.54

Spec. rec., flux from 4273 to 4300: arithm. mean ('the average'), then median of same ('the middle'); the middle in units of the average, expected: 1.01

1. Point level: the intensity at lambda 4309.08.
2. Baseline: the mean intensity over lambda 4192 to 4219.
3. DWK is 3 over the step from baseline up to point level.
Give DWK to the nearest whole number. -3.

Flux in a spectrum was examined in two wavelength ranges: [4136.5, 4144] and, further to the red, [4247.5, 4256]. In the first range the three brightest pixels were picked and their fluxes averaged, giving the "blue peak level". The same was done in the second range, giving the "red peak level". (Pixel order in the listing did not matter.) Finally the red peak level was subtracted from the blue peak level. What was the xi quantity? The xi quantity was -0.4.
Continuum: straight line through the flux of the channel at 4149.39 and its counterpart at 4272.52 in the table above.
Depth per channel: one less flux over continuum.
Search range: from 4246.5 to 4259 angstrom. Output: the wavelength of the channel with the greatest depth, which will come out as 4251.91 angstrom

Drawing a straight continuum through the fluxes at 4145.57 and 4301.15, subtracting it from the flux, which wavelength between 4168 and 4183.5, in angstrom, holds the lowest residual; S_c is 4175.27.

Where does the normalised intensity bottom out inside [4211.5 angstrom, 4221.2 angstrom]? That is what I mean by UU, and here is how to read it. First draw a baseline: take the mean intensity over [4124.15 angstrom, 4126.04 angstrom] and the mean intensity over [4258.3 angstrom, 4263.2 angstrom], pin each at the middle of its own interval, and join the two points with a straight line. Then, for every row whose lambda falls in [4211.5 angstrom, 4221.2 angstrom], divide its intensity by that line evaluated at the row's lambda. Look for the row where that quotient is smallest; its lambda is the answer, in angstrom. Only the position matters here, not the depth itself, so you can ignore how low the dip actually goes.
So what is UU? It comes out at 4211.96 angstrom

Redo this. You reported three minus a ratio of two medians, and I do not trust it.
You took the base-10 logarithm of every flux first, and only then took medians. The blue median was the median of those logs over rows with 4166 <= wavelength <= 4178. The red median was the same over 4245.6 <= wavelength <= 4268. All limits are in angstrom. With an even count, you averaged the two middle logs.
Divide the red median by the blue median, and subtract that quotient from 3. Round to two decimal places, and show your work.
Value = 2.01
